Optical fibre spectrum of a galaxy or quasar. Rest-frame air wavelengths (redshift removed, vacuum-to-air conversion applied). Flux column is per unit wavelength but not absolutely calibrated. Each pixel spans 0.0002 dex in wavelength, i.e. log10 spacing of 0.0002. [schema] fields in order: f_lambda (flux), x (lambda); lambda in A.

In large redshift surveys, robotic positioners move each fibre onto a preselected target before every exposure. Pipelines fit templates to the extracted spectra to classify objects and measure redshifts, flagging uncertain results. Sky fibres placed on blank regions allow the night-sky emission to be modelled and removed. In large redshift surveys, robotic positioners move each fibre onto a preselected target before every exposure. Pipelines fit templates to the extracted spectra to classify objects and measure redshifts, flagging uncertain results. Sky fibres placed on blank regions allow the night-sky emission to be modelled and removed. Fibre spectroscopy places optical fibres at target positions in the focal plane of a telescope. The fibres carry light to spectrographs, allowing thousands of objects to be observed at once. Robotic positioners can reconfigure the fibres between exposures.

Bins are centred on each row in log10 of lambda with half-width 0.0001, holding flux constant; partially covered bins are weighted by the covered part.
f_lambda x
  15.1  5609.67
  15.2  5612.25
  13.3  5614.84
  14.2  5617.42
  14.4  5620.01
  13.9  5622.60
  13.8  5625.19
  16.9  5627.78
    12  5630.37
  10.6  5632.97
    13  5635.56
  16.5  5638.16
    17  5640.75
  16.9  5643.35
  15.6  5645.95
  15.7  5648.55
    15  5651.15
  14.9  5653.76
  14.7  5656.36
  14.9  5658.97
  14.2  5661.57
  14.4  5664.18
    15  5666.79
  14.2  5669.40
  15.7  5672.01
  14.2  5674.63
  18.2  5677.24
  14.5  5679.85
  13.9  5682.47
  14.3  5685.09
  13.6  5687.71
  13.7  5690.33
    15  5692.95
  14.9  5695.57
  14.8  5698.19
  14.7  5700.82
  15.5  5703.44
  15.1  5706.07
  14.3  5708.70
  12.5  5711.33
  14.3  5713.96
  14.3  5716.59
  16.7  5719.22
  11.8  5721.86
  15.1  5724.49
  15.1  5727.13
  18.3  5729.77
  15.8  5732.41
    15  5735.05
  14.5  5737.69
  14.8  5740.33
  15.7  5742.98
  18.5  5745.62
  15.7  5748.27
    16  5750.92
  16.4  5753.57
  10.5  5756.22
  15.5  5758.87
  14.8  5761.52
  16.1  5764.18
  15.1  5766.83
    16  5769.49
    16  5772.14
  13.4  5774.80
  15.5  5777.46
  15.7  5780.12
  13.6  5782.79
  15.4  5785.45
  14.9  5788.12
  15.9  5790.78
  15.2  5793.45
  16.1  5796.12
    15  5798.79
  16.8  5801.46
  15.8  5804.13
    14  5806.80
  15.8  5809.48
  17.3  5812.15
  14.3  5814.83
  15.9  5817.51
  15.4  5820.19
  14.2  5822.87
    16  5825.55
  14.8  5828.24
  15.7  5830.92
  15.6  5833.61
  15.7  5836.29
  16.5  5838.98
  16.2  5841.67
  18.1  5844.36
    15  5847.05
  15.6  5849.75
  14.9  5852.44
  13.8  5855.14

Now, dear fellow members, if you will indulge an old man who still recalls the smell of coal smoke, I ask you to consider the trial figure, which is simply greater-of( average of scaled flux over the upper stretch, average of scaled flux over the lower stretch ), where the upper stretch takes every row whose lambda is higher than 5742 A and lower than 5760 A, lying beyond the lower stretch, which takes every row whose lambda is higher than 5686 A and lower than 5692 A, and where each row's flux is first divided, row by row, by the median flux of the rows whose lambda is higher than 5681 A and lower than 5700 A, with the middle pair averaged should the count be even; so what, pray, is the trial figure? 1.08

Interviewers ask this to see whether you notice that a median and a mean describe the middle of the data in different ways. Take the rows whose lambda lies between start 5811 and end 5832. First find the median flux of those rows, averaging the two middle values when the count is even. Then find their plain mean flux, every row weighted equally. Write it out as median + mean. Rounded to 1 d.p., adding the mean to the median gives 31.0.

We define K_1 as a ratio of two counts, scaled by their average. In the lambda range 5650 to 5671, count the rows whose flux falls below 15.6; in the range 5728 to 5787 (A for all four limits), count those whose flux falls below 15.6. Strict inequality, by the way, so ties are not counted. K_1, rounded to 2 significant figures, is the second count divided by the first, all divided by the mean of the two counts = 0.14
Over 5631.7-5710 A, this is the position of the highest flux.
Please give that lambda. 5677.24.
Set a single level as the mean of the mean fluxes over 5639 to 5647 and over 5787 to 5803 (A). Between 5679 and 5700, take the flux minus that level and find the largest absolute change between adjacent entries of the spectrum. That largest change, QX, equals 1.3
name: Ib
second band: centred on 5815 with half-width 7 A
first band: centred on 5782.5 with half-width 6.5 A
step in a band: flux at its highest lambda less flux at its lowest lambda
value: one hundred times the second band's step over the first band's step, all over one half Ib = 133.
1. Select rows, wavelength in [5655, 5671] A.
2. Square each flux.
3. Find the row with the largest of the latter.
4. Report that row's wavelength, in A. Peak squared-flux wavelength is 5666.79 A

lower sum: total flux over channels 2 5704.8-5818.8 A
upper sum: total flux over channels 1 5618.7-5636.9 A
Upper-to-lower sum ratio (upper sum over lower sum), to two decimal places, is 0.14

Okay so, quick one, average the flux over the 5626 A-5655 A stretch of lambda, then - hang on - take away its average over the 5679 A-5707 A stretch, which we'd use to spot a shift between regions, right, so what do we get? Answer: 0.4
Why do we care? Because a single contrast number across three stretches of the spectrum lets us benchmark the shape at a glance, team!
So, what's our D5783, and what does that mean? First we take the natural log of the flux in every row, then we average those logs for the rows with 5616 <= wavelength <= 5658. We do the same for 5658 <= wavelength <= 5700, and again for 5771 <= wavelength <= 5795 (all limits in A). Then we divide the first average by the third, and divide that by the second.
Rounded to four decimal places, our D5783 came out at 0.3680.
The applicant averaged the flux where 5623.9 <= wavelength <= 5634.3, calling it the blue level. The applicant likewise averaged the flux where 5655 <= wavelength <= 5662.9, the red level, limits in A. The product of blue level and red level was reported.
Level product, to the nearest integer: 195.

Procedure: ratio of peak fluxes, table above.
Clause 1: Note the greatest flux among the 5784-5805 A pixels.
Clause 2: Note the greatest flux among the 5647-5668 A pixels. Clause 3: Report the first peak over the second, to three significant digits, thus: 1.07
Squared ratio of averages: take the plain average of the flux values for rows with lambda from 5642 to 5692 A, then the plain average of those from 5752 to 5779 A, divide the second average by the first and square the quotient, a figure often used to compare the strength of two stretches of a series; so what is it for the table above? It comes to 1.00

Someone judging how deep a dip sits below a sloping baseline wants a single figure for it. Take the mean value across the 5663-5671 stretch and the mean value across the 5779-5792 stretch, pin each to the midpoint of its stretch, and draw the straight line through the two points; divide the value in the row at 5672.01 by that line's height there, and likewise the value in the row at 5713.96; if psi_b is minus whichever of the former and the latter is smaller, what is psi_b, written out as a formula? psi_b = -0.97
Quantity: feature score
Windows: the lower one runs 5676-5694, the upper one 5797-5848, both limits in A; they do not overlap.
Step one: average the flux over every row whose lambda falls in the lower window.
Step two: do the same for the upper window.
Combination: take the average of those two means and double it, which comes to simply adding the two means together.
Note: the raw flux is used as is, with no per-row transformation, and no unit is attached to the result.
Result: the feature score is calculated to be 30.4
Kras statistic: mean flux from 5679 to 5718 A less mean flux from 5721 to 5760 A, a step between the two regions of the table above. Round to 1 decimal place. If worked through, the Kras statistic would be -0.9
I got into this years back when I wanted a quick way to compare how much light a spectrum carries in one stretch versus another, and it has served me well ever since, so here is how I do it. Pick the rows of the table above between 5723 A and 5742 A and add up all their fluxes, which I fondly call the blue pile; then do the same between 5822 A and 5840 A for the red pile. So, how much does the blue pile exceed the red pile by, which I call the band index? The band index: 0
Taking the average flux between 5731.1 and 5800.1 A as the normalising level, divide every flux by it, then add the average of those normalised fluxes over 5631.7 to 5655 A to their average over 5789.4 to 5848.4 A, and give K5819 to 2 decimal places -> 2.01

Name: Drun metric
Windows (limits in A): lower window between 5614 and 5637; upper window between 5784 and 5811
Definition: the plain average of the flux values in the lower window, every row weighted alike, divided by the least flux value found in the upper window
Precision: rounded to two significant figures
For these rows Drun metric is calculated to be 0.97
